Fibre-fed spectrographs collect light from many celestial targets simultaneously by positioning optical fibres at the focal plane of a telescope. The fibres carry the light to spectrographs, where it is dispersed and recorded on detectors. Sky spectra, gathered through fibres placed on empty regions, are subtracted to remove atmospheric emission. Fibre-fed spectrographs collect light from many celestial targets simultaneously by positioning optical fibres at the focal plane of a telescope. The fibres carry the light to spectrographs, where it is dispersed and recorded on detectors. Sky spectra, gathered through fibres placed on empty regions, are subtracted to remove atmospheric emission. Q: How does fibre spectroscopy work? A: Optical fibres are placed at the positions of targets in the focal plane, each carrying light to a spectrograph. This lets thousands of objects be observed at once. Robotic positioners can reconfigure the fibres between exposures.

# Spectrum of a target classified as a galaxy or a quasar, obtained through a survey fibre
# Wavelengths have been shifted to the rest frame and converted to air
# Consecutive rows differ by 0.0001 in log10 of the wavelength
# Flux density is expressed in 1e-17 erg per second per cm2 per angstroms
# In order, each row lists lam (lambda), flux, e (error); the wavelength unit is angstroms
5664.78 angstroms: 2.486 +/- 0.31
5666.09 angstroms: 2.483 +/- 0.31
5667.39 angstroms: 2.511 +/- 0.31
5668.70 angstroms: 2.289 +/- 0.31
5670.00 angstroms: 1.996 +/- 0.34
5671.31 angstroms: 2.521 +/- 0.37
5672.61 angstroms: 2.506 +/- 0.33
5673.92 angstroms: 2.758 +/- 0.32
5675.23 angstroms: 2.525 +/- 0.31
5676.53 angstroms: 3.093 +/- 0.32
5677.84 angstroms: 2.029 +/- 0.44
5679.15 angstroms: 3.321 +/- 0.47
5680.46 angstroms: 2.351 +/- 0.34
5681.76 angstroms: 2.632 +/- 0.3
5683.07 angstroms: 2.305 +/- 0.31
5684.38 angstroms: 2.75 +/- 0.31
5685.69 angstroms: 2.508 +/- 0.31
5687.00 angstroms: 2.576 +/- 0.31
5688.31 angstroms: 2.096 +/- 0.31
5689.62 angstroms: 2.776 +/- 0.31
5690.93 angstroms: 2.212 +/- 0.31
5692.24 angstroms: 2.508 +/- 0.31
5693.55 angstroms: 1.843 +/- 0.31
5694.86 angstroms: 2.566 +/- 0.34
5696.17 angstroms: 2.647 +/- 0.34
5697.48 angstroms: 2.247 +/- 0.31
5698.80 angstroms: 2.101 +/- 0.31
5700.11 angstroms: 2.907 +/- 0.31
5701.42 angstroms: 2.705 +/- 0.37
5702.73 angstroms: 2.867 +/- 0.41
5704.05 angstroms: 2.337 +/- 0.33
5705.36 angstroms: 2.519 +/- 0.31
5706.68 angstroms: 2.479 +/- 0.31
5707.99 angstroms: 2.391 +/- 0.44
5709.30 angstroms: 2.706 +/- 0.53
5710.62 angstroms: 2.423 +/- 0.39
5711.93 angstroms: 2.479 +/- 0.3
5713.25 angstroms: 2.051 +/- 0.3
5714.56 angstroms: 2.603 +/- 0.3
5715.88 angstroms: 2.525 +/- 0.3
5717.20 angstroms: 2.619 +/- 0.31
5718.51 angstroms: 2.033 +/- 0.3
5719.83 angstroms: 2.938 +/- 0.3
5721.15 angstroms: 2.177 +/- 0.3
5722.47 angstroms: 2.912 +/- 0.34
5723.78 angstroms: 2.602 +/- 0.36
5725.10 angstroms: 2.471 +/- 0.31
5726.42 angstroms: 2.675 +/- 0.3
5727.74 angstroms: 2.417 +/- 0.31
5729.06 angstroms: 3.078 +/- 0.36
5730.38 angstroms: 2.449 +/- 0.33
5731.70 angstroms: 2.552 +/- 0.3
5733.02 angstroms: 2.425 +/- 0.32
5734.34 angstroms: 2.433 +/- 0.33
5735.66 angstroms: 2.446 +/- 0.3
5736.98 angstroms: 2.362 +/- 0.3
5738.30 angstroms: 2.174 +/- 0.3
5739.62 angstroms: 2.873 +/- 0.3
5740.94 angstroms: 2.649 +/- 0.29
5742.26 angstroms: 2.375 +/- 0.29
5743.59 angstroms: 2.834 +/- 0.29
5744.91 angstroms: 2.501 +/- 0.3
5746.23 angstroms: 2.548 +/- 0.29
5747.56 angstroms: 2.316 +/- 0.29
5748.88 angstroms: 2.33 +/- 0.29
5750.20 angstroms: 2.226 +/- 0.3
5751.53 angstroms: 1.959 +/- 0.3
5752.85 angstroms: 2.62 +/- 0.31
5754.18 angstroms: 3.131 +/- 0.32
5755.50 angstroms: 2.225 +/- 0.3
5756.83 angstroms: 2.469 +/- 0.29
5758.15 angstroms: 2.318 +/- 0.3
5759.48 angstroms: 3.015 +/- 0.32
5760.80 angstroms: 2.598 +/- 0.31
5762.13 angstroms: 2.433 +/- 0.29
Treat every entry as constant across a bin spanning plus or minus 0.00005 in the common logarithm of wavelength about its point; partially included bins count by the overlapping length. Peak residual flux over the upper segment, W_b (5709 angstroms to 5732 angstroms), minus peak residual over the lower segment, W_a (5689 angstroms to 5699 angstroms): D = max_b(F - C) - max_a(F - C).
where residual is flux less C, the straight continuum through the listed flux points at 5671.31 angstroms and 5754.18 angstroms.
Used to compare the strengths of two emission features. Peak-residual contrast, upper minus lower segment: 0.01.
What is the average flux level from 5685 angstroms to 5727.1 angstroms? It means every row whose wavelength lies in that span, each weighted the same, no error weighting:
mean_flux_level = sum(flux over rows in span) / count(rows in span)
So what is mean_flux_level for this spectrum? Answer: 2.48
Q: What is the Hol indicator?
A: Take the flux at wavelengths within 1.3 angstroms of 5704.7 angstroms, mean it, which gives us 2.43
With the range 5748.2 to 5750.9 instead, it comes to 2.28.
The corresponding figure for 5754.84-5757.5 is 2.35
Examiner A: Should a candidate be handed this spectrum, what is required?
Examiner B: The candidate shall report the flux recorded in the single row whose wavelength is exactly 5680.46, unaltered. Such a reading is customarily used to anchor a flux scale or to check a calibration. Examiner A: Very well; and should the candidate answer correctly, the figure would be 2.351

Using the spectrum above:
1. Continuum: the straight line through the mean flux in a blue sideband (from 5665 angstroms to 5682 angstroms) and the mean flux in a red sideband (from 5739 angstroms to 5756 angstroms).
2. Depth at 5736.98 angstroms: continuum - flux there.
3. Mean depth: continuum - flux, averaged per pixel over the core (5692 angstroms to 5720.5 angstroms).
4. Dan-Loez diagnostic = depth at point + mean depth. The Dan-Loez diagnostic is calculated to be 0.20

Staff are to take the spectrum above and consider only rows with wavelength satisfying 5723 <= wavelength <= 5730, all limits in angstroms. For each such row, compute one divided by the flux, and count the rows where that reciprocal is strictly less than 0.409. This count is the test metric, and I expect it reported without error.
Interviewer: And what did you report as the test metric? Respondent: 4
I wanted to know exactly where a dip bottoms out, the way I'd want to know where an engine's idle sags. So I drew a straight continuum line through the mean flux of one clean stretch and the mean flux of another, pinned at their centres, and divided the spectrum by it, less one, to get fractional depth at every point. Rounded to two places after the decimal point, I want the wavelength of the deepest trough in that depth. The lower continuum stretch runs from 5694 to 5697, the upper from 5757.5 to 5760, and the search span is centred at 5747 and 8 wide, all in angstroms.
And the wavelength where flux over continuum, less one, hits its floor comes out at 5750.20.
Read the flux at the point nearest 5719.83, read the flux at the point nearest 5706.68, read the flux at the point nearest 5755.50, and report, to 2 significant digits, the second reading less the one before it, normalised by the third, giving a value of -0.21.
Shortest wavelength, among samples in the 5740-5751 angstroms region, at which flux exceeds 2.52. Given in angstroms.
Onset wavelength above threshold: 5740.94 angstroms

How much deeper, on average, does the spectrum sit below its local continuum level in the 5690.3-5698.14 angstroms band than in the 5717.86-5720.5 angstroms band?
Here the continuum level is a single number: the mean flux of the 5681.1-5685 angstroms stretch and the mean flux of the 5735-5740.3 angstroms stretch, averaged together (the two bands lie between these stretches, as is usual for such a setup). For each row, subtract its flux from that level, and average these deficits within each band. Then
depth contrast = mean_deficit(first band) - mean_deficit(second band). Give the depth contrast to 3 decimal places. 0.148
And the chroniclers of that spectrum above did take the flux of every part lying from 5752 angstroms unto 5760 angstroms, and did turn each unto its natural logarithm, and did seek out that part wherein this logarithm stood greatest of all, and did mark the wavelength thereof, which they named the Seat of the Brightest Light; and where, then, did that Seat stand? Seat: 5754.18 angstroms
